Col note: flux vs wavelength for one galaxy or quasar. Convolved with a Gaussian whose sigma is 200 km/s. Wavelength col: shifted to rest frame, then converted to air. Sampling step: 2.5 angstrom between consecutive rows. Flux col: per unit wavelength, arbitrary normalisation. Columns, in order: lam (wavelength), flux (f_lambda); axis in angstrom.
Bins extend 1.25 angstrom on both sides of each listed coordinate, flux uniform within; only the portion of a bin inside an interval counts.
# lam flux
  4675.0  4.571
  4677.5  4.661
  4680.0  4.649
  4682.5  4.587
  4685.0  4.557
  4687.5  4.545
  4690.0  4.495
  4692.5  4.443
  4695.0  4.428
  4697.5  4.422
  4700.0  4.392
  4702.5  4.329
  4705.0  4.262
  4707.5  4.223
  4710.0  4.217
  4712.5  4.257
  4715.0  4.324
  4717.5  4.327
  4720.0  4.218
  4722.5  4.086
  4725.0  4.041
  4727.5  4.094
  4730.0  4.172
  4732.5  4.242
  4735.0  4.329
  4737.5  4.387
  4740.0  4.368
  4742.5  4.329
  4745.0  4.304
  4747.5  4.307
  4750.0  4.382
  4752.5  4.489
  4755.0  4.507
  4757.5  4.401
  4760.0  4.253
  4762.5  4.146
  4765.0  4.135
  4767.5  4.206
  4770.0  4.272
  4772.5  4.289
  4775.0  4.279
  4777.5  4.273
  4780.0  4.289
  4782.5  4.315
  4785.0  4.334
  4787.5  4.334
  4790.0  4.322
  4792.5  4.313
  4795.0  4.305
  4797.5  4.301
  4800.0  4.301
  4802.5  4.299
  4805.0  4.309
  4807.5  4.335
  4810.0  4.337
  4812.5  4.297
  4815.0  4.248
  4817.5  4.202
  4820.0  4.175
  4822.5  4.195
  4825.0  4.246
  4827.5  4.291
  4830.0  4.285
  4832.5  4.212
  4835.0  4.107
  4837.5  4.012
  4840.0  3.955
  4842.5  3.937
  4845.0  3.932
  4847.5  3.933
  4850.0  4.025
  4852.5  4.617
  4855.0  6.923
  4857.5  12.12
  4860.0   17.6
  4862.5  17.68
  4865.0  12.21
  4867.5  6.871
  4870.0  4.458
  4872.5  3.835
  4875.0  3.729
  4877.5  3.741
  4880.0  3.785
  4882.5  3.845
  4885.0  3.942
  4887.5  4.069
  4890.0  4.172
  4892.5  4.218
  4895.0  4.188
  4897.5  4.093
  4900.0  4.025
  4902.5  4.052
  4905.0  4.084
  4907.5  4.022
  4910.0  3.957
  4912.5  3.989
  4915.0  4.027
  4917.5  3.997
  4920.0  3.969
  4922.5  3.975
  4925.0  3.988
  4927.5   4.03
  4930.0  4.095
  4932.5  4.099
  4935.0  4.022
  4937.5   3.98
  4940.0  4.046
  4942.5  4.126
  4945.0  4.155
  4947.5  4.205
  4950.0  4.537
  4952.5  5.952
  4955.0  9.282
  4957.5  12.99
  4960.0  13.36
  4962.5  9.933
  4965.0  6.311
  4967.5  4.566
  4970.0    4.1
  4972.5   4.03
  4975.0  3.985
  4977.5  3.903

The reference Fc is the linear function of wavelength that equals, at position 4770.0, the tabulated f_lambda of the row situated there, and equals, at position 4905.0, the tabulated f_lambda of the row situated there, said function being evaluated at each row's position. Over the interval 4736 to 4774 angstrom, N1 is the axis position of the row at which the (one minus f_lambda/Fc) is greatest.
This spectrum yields 4765.0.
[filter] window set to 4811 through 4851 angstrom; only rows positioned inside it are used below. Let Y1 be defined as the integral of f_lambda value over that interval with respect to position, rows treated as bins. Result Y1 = 165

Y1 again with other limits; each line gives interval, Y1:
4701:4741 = 170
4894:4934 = 161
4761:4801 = 171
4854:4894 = 282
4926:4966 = 247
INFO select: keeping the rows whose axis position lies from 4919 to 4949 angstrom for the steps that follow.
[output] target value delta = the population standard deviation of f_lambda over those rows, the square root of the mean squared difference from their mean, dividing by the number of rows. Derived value 0.07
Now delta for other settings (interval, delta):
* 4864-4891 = 2.45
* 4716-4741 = 0.12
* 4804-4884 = 3.70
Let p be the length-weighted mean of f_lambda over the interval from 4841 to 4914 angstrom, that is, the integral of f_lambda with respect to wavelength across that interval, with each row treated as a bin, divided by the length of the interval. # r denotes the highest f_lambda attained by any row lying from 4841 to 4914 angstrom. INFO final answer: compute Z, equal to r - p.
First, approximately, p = 5.71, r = 17.68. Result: 12.0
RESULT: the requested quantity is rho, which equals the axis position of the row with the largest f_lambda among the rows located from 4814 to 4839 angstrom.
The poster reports 4827.5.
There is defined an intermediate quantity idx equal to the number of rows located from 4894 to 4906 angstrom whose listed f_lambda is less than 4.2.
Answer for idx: 5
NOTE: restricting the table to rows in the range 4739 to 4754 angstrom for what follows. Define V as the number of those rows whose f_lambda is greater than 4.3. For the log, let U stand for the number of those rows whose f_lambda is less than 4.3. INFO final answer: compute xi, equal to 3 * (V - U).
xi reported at 18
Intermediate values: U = 0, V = 6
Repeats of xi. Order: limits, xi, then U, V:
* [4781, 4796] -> 18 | 0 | 6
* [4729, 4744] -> 6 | 2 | 4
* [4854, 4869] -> 18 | 0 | 6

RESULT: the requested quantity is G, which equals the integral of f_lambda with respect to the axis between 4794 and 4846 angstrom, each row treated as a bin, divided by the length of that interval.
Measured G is 4.20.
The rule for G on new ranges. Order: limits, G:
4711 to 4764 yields 4.28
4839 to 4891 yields 6.37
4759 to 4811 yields 4.28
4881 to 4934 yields 4.04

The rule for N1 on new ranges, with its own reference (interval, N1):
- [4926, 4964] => 4937.5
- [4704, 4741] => 4725.0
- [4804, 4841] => 4840.0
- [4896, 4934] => 4910.0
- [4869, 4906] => 4875.0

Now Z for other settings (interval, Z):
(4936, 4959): 7.0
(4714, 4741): 0.2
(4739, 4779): 0.2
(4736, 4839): 0.2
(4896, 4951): 0.5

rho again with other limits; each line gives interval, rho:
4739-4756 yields 4755.0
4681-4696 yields 4682.5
